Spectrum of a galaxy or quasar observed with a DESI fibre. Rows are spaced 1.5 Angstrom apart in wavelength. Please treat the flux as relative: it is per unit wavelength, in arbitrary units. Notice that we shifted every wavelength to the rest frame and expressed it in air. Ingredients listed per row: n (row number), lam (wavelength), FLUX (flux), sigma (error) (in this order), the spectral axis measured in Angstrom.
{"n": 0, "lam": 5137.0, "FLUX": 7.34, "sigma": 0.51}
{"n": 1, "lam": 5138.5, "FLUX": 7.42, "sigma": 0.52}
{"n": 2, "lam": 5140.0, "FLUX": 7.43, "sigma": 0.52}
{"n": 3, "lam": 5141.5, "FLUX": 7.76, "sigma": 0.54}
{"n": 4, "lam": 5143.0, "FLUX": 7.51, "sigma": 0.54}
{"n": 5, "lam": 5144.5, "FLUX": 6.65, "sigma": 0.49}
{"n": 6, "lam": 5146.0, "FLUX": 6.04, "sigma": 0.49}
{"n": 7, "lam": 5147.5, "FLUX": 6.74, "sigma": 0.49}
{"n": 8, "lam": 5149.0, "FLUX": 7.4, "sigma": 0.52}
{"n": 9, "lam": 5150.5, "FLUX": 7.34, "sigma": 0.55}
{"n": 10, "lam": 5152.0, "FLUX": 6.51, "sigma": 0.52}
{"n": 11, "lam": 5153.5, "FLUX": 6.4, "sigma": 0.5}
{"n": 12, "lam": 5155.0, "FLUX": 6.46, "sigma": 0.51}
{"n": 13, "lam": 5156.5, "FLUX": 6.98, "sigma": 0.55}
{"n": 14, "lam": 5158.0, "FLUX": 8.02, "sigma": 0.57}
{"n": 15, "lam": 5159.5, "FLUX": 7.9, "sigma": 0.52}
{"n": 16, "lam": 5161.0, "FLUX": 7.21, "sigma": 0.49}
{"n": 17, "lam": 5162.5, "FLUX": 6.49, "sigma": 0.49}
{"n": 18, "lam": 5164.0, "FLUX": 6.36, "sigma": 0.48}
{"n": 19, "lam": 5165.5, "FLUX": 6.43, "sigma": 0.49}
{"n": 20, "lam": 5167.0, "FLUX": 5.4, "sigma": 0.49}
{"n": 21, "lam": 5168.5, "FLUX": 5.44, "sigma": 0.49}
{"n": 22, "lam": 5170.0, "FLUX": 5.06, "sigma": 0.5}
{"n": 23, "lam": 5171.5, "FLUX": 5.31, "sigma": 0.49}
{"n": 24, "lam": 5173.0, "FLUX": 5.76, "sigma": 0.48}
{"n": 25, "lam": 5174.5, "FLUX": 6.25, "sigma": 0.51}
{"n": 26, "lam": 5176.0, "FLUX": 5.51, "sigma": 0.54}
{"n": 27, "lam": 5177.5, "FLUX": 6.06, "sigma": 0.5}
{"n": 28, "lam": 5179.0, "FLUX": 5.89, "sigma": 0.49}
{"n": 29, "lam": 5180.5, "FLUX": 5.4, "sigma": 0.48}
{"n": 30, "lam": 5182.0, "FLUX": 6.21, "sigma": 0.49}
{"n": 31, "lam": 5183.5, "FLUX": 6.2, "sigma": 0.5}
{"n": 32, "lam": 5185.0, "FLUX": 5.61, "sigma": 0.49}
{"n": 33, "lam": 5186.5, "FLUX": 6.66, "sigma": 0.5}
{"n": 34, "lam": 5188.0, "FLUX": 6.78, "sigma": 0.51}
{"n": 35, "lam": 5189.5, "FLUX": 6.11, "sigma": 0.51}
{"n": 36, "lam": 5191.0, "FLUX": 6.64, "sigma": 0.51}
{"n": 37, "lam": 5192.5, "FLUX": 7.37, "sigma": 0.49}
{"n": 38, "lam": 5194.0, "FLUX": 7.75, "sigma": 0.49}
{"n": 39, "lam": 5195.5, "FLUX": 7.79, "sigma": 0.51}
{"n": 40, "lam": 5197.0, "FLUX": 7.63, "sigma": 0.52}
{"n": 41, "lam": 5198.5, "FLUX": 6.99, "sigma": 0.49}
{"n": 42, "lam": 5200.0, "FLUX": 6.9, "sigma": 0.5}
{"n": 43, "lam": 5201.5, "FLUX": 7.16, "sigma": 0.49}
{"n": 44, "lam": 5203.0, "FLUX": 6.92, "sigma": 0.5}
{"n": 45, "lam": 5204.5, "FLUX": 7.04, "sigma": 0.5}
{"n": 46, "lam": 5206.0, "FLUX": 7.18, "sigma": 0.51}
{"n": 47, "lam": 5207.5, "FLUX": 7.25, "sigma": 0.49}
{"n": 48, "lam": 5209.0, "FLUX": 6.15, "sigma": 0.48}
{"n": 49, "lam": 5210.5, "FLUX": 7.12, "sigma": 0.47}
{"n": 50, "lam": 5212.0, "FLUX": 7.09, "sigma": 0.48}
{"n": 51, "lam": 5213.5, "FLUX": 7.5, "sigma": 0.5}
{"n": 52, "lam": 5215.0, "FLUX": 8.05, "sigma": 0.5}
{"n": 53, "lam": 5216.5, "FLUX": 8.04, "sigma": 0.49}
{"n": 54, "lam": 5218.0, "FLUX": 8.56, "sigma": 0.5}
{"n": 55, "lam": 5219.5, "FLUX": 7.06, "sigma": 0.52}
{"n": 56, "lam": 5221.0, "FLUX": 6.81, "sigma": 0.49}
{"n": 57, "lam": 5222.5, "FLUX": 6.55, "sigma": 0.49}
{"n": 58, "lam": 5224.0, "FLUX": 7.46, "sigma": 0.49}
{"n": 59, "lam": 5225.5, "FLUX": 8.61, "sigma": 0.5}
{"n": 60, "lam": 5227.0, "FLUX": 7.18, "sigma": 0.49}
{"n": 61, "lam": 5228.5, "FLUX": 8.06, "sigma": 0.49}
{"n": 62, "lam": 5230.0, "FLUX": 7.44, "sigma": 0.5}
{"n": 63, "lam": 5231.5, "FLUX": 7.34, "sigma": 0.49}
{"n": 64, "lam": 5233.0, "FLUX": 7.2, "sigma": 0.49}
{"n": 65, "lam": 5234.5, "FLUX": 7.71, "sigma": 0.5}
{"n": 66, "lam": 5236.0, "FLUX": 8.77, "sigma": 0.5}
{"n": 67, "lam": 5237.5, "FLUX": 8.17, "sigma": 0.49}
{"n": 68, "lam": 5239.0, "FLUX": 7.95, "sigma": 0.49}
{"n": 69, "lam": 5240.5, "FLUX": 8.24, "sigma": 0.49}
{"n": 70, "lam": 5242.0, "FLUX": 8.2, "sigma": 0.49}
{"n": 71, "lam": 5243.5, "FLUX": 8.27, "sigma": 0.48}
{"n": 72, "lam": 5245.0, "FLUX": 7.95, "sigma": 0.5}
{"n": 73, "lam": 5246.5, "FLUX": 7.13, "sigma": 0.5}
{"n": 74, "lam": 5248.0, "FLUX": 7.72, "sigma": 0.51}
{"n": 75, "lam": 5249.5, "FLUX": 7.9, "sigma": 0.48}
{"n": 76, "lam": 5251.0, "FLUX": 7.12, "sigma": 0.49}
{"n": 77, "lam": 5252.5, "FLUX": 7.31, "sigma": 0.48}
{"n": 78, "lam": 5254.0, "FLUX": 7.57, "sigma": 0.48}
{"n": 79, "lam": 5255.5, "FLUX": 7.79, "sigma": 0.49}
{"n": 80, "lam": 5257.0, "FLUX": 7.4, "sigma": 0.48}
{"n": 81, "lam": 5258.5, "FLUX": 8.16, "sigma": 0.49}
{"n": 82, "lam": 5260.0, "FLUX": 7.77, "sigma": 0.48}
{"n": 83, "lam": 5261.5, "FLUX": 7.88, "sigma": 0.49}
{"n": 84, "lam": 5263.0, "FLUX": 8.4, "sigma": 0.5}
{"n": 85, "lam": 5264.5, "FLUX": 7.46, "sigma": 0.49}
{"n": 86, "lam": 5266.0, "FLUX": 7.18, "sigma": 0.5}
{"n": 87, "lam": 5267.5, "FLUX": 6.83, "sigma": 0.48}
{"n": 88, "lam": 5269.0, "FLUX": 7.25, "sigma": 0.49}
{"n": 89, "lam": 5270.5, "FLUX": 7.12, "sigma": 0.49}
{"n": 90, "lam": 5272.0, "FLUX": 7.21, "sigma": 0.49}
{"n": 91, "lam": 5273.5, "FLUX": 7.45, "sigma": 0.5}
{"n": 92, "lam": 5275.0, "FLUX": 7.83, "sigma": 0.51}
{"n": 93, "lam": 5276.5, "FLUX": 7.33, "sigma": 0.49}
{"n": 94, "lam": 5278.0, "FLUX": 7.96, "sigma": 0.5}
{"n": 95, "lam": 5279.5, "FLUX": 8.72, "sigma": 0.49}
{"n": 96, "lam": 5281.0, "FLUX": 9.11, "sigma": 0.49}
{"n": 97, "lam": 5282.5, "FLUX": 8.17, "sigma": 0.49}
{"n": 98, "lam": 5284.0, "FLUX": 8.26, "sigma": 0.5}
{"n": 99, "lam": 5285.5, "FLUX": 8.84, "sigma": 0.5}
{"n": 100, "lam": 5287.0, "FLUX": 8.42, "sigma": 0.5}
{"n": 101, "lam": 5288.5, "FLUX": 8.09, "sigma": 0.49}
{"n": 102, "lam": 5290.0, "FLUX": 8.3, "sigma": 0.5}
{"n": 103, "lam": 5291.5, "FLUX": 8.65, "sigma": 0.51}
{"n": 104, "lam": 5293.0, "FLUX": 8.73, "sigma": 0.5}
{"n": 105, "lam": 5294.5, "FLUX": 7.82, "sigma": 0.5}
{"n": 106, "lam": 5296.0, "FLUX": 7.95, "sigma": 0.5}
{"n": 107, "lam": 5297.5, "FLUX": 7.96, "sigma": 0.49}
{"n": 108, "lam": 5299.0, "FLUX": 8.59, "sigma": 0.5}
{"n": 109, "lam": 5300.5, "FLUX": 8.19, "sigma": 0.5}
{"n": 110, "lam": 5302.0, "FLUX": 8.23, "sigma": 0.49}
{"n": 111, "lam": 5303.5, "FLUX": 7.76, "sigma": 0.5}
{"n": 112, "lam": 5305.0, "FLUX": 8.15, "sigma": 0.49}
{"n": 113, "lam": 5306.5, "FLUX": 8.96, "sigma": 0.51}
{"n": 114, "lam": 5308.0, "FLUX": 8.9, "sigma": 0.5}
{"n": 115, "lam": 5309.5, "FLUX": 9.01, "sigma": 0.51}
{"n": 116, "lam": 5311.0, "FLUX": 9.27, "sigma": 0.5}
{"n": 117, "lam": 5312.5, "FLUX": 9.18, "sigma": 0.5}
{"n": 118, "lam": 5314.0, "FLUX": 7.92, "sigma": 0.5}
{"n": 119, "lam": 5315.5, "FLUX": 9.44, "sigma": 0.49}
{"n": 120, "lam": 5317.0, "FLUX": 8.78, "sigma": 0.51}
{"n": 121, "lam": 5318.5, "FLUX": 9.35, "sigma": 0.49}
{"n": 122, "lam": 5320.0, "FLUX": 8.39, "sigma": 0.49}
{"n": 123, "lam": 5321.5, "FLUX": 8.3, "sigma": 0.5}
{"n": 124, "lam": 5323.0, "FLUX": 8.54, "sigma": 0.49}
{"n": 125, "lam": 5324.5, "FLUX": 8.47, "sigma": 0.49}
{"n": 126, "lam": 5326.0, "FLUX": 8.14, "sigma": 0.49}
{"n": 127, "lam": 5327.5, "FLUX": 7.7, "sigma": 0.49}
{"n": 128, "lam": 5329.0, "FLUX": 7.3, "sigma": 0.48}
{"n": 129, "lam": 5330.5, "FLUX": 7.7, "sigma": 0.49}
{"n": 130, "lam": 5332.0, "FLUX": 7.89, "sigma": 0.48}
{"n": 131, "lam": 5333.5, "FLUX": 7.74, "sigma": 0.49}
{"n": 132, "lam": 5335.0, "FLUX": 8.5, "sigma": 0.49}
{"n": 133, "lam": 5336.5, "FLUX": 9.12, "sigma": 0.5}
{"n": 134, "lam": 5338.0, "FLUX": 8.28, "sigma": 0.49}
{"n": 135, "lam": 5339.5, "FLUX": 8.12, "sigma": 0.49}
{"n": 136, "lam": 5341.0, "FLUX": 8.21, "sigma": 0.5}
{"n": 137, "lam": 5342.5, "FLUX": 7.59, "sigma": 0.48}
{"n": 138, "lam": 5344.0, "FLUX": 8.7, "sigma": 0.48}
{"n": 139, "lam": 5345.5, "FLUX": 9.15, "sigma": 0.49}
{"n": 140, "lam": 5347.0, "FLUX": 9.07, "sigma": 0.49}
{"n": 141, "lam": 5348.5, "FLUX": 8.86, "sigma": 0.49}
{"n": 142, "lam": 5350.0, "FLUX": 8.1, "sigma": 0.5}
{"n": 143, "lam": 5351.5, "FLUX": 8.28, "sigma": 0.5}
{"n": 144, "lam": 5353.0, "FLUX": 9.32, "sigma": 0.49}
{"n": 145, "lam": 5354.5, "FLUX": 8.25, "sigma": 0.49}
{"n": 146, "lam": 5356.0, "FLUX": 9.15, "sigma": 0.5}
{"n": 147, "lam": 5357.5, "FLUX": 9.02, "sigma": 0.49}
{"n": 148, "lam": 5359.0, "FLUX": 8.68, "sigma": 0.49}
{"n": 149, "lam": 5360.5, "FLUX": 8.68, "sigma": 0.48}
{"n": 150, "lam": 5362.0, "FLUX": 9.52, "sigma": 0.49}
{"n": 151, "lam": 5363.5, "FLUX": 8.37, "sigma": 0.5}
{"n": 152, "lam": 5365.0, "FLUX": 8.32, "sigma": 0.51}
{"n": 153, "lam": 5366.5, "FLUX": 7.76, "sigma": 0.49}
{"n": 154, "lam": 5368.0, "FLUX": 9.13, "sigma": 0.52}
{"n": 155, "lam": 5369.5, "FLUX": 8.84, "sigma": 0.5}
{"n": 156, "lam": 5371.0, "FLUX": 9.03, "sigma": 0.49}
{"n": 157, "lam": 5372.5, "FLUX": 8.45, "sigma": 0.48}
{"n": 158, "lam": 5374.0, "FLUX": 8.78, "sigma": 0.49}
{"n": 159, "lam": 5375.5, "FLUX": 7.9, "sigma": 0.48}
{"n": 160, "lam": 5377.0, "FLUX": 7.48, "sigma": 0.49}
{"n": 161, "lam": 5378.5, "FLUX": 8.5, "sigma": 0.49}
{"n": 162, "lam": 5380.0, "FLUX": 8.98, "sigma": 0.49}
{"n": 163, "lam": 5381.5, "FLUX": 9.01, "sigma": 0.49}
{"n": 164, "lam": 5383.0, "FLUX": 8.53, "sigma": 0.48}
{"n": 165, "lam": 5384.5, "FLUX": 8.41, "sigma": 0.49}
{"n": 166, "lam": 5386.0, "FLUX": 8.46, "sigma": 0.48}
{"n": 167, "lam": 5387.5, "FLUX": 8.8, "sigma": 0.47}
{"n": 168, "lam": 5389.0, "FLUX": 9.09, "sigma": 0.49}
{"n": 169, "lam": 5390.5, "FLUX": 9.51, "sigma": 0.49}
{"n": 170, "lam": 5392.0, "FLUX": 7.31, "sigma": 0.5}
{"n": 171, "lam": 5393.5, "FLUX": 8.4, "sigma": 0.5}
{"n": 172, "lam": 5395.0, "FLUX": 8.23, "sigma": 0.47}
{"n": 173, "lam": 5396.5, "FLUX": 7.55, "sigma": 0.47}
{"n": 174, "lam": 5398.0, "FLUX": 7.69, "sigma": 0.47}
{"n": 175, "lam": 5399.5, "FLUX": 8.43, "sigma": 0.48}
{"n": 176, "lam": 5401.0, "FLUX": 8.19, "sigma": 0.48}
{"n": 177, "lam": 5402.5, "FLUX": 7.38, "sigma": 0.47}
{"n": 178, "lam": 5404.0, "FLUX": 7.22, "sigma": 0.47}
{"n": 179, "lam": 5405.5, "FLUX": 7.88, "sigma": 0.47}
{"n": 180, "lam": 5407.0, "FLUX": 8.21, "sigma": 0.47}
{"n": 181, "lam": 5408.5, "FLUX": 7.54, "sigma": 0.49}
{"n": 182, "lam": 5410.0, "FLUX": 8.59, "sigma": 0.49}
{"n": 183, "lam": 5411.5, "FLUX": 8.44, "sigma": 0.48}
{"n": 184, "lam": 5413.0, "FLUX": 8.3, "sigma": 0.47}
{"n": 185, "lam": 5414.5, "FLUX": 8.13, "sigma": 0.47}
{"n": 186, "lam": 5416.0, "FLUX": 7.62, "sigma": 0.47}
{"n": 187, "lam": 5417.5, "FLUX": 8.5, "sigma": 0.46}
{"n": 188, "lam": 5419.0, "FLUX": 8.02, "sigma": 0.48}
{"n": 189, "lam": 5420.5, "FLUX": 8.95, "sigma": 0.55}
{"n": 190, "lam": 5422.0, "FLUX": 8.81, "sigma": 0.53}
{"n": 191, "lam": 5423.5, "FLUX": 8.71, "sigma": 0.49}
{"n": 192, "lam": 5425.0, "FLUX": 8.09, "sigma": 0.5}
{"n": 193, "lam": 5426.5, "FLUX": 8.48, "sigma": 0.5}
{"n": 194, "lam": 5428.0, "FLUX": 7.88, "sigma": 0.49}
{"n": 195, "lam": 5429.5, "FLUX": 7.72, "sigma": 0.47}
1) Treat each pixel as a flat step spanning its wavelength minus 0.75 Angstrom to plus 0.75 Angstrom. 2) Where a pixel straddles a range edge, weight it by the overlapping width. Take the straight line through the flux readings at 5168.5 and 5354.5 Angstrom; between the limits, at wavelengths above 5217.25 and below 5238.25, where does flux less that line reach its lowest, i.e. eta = 5222.5 Angstrom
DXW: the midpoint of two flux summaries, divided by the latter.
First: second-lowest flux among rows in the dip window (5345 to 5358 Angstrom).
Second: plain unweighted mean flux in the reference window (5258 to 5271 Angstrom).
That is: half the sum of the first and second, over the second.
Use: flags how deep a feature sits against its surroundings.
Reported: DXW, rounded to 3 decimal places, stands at 1.046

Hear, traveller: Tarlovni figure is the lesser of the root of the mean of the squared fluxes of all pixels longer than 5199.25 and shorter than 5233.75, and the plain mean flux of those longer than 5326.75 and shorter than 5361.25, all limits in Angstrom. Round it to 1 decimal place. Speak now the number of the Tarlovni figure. 7.4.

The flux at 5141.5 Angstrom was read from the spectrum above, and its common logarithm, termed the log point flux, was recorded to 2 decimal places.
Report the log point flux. 0.89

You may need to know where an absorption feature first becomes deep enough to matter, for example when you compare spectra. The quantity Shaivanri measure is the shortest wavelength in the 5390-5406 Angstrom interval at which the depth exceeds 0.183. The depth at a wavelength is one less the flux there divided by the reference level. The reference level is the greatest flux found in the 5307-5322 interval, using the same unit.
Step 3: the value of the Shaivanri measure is 5392.0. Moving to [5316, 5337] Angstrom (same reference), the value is 5327.5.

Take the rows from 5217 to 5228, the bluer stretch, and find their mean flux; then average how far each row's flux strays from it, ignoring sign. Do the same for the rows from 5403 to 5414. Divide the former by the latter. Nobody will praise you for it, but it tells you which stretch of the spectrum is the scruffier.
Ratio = 1.6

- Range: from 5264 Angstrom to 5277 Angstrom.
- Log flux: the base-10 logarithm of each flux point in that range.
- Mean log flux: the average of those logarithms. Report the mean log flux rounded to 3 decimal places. 0.863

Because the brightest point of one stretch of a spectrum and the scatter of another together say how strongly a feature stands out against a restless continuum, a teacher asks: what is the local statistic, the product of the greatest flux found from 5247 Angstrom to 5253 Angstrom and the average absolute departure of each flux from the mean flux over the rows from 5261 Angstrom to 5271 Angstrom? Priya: 3.2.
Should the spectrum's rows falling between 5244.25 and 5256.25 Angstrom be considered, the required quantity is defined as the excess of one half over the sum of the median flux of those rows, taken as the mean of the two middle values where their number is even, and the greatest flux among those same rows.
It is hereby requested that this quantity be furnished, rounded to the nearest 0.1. -15.1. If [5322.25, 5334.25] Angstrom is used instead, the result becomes -15.9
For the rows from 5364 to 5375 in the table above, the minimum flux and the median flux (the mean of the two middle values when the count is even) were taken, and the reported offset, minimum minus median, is -1.0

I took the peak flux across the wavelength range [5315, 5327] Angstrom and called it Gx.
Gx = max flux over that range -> 9.44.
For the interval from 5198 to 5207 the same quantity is 7.18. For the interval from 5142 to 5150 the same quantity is 7.51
